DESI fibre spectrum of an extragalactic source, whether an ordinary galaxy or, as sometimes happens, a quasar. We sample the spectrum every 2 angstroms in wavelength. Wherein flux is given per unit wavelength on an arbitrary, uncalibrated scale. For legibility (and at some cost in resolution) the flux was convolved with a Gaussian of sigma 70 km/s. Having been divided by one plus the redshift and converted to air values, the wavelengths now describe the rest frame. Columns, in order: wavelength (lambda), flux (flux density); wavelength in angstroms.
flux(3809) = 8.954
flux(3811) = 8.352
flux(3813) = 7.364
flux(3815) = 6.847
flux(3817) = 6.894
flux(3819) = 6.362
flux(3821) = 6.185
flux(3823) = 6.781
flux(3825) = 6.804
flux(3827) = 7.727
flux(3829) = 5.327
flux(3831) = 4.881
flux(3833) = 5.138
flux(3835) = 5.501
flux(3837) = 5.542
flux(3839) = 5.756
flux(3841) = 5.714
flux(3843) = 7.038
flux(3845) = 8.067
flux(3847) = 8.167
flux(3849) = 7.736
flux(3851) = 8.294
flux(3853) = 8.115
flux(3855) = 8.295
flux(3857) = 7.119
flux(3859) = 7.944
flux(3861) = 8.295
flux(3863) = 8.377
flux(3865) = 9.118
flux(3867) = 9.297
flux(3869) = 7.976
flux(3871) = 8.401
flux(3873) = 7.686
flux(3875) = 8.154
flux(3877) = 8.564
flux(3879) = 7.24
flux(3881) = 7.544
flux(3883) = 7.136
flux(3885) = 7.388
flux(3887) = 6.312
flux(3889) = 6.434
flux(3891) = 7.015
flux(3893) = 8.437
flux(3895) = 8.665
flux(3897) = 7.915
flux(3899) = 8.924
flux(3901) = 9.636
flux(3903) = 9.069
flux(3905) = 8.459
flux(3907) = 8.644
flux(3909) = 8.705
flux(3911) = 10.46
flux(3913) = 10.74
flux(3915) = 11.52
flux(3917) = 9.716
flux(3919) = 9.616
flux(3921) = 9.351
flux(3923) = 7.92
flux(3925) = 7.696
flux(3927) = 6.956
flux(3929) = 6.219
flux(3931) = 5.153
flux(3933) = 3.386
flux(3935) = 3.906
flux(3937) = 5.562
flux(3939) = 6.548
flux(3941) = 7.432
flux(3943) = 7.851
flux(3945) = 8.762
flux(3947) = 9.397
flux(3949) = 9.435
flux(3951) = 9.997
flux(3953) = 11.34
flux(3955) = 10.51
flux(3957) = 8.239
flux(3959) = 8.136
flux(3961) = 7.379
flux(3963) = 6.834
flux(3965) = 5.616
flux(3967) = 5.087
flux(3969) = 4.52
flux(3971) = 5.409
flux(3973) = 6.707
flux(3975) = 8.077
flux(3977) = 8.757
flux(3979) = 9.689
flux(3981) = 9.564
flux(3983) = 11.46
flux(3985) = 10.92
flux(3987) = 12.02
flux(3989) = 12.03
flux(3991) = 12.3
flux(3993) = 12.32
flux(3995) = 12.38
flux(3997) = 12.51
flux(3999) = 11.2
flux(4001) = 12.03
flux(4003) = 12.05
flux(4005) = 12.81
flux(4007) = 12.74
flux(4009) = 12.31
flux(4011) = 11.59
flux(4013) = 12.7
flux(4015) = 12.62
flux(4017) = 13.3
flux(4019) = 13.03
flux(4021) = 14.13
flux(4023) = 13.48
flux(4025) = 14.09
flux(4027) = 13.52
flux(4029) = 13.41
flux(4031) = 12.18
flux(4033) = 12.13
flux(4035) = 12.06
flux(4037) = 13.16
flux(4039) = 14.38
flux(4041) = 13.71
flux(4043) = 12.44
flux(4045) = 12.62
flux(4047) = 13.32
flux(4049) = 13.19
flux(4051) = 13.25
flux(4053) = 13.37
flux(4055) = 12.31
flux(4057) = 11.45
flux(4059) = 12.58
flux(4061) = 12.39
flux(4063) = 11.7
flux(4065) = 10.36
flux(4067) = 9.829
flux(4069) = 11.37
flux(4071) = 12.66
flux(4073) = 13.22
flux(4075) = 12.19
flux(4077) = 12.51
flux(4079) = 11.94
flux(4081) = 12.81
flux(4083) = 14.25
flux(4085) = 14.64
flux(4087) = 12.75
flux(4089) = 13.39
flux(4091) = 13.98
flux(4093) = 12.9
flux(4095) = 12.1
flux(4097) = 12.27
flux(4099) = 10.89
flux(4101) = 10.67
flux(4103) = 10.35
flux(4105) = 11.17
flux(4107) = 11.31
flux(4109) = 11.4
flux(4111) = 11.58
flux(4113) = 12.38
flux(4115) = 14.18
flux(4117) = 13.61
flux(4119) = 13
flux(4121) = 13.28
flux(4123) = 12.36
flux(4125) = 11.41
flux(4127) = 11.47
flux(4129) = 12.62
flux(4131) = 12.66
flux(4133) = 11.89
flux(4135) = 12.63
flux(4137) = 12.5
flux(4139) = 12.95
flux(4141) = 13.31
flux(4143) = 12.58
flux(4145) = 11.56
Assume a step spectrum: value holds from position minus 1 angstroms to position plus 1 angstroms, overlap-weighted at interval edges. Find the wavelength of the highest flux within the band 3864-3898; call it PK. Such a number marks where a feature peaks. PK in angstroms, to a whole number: 3867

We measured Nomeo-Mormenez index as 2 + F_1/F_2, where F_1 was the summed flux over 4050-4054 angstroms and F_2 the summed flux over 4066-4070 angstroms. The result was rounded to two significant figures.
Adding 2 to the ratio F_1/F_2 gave 3.3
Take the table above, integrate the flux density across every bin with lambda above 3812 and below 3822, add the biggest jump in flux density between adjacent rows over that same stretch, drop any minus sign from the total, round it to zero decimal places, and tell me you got 68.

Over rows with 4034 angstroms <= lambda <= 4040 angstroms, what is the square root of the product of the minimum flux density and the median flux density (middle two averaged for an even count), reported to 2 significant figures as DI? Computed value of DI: 13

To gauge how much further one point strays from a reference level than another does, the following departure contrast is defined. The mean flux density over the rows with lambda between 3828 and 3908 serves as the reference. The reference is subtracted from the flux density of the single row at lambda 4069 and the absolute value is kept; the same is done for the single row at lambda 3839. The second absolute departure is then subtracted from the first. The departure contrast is 2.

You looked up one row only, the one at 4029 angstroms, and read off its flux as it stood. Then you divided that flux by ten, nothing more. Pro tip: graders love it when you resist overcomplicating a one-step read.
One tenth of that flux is 1.3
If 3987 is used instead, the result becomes 1.2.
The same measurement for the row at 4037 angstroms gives 1.3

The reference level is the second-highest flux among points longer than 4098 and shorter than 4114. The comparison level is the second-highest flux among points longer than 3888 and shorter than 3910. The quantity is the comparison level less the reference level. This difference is -2.5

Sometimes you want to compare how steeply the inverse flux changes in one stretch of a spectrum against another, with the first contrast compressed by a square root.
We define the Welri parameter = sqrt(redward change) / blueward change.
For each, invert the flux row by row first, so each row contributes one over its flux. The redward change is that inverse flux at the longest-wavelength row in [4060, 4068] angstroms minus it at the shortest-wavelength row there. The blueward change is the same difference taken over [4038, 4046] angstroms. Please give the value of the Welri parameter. 15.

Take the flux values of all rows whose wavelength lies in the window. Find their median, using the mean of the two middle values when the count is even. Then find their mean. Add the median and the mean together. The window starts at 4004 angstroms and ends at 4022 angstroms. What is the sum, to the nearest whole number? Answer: 26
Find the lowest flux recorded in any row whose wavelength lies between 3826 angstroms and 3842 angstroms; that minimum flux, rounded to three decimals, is 4.881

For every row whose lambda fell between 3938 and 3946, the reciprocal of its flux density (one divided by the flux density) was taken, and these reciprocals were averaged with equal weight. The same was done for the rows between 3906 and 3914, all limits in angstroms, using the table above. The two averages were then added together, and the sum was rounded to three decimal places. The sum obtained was 0.237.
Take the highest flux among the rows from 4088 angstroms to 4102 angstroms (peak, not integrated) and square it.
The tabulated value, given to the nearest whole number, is 195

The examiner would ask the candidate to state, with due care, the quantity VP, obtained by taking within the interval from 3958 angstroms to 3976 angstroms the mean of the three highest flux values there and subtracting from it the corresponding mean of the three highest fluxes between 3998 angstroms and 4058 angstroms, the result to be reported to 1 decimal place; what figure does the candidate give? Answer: -6.3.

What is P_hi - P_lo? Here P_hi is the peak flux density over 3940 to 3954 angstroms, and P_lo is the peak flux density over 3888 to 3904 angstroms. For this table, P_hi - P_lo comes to 1.7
